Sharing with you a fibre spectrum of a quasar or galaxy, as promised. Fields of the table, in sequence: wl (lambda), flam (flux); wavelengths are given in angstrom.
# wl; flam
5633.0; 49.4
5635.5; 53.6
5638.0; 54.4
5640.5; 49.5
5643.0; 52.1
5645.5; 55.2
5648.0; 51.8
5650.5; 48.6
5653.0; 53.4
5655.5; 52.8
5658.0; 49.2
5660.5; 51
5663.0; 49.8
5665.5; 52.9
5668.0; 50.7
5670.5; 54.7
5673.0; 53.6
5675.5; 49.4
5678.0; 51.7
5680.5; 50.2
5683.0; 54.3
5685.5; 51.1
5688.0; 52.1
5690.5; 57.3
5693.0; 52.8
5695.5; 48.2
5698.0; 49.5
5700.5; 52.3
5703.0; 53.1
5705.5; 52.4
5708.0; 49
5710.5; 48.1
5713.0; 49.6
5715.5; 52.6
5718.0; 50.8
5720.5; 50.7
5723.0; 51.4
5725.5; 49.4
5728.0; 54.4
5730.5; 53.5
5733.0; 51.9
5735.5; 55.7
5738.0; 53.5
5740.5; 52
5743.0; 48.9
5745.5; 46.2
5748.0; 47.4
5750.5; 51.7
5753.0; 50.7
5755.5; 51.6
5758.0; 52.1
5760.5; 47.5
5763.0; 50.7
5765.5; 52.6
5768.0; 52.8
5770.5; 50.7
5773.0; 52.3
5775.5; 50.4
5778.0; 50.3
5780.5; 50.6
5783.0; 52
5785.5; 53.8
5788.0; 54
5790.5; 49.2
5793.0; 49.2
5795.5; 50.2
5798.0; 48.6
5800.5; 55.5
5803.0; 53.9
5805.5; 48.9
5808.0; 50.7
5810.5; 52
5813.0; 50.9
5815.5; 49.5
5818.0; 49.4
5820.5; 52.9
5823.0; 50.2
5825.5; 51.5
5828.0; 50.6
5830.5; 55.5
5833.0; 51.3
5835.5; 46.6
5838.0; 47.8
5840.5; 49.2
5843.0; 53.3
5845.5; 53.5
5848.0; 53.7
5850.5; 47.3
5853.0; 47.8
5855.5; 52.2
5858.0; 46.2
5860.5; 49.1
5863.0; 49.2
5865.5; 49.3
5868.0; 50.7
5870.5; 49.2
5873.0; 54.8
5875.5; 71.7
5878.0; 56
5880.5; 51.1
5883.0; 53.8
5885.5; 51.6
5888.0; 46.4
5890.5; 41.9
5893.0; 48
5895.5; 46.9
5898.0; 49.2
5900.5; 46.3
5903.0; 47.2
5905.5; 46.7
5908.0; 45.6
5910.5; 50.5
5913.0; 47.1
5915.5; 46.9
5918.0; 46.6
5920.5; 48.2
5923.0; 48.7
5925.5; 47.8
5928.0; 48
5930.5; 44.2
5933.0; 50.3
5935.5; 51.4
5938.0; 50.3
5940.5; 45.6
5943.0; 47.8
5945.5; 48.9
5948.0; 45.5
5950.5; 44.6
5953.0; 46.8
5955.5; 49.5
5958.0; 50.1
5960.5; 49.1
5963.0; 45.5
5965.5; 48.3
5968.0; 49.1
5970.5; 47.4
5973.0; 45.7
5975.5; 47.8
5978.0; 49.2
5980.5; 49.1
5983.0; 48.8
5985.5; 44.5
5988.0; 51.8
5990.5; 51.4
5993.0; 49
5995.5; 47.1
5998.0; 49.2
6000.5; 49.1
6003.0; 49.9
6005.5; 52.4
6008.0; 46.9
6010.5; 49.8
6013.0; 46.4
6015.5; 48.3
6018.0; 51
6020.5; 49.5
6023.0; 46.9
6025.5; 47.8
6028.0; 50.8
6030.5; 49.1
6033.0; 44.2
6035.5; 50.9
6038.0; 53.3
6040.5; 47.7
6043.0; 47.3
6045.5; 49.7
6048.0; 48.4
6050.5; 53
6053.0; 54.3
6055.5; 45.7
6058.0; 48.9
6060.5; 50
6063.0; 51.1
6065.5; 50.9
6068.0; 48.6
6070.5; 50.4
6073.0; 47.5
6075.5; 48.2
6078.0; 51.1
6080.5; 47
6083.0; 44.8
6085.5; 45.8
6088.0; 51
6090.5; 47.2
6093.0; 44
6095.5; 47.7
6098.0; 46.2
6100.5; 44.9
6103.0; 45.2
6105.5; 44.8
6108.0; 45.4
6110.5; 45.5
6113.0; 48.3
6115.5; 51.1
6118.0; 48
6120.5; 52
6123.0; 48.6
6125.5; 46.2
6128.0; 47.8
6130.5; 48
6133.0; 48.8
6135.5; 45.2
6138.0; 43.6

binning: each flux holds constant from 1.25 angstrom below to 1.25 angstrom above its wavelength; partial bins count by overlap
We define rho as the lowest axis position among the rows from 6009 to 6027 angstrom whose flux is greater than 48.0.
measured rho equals 6010.5 angstrom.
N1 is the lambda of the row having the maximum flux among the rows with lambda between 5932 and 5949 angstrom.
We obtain 5935.5 angstrom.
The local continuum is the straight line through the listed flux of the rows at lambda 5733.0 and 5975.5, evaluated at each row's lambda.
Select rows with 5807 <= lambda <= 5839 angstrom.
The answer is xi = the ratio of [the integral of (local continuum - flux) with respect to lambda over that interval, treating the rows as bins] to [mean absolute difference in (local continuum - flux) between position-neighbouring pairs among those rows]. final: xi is -5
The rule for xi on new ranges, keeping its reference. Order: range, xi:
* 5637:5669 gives 18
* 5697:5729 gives 21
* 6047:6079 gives -44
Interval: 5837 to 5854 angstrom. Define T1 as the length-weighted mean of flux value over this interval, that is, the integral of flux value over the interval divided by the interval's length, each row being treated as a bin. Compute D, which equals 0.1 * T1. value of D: 5.04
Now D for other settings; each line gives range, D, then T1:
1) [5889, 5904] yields 4.66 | 46.6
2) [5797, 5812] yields 5.16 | 51.6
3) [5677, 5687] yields 5.18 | 51.8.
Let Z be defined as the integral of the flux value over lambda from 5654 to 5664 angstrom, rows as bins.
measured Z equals 508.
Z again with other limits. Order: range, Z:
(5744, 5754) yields 490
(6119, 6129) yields 487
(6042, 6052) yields 498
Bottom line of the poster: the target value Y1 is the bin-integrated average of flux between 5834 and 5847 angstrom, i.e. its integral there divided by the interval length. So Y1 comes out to 50.2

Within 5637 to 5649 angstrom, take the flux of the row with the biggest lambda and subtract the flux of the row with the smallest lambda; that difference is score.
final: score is -3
